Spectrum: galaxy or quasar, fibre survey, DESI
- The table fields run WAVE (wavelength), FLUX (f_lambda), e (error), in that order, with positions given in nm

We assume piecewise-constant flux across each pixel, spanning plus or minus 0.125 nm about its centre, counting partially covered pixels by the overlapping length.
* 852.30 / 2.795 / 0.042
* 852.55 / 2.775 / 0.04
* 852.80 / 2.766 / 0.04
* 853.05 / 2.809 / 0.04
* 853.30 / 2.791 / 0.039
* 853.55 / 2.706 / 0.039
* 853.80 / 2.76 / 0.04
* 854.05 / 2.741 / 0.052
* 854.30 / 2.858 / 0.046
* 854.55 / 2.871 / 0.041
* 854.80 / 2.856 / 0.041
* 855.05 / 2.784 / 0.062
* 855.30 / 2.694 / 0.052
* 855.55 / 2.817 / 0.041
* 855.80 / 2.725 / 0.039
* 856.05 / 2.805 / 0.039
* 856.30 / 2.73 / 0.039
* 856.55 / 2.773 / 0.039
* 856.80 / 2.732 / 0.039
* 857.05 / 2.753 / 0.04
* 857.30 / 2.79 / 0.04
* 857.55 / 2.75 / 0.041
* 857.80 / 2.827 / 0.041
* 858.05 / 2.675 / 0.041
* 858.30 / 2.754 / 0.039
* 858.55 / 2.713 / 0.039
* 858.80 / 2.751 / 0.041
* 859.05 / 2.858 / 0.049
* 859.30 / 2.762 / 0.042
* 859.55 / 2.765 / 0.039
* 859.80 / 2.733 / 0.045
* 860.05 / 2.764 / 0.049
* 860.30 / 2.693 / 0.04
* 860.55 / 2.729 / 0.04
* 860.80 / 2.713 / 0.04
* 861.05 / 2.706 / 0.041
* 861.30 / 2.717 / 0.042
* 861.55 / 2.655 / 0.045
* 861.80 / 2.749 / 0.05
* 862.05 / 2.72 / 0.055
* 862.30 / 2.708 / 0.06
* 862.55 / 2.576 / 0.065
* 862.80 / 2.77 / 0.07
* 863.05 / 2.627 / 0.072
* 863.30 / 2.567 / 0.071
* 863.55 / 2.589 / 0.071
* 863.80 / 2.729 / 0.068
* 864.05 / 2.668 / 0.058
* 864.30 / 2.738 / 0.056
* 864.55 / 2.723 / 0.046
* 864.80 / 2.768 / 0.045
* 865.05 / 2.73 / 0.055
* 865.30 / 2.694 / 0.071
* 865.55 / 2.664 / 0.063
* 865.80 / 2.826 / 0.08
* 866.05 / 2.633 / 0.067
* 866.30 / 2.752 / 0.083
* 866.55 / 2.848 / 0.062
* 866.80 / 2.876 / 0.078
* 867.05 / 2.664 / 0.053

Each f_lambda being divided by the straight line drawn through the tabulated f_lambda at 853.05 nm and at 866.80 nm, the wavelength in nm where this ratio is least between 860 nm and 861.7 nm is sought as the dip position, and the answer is 861.55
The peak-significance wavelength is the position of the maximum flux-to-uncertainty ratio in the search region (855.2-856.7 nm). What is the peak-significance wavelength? 856.05 nm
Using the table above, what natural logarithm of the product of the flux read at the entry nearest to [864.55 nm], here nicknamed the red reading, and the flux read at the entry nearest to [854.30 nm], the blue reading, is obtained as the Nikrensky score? 2.05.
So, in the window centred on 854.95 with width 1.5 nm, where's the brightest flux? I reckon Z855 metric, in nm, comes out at 854.55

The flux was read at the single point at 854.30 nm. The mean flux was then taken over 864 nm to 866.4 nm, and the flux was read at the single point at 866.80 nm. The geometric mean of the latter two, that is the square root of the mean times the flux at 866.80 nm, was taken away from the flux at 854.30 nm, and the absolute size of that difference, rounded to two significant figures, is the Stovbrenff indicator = 0.061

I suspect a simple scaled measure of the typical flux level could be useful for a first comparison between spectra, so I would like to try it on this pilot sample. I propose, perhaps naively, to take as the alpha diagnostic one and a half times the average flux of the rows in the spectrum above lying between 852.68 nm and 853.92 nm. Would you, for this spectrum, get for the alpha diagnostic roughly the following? 4.150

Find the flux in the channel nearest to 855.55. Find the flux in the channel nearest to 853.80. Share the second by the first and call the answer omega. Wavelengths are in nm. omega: 0.98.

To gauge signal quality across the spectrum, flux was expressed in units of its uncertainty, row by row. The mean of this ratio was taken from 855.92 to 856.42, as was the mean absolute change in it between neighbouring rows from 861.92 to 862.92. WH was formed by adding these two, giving 74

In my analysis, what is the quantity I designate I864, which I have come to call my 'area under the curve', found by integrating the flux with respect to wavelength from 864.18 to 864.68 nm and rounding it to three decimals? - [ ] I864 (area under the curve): 1.365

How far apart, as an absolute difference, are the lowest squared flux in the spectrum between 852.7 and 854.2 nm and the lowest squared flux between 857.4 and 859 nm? 0.17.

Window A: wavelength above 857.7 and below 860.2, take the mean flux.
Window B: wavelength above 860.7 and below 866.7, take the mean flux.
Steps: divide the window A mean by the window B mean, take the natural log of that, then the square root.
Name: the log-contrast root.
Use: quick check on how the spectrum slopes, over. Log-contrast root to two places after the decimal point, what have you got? 0.14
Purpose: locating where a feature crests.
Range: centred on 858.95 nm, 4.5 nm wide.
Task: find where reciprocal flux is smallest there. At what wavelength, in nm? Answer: 859.05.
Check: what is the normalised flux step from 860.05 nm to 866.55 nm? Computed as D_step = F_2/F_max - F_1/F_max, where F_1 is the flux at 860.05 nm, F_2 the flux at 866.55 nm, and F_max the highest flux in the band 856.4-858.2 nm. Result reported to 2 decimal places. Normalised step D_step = 0.03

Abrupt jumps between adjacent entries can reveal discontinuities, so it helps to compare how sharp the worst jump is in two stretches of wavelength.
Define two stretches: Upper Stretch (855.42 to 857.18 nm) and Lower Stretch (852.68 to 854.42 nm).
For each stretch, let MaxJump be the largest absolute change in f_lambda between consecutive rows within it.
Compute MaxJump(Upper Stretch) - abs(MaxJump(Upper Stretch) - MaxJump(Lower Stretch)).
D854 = 0.07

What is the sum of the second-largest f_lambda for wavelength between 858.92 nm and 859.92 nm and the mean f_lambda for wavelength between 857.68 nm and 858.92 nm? 5.51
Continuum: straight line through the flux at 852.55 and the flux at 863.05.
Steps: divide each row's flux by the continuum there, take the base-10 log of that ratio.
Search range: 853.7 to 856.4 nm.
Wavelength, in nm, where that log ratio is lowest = 855.30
